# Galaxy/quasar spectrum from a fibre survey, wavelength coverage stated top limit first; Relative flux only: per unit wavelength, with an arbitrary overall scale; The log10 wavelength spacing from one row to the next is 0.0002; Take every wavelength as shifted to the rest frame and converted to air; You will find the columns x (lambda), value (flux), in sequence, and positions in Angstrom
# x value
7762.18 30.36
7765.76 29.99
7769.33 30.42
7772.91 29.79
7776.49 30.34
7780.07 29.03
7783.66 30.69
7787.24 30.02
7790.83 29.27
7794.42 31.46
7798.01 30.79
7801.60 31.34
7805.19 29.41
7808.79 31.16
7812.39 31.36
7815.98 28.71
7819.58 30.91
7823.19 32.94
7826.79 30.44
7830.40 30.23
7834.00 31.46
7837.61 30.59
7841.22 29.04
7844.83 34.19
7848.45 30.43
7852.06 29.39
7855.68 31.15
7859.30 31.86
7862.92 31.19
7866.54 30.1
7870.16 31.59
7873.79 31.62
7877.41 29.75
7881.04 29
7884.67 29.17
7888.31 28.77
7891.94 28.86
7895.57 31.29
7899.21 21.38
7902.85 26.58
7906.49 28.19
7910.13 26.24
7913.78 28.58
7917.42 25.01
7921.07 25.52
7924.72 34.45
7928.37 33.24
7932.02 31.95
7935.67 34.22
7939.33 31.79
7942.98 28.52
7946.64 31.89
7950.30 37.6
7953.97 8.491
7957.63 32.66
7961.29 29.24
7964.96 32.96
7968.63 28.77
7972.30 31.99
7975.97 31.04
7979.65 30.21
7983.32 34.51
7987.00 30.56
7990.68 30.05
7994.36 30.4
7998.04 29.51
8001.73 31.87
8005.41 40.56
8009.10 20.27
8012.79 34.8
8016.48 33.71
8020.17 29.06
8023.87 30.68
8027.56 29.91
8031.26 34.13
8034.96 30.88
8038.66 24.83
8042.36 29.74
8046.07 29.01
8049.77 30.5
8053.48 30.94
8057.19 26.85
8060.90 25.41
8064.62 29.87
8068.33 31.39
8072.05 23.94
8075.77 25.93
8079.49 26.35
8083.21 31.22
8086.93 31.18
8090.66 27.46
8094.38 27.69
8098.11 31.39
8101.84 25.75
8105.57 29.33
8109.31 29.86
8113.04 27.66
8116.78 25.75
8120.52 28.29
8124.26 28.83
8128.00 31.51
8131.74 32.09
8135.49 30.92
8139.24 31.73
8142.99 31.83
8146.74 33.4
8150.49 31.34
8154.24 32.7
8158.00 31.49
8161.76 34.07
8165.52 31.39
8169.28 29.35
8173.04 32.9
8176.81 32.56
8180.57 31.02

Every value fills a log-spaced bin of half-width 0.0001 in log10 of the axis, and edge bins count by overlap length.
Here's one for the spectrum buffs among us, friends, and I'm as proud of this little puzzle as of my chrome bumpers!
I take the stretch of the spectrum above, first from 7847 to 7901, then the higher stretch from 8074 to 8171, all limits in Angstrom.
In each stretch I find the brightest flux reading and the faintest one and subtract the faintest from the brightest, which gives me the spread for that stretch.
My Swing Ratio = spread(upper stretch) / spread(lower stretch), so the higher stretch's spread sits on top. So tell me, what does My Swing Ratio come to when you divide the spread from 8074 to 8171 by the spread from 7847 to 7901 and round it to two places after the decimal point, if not 0.79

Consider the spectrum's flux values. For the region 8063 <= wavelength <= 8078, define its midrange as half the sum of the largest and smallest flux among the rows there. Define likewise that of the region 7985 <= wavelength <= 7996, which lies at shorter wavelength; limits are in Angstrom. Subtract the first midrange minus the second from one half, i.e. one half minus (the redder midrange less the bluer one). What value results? 3.1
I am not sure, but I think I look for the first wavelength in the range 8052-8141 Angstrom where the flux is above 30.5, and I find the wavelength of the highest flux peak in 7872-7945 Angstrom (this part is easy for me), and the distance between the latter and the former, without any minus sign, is 128.8 Angstrom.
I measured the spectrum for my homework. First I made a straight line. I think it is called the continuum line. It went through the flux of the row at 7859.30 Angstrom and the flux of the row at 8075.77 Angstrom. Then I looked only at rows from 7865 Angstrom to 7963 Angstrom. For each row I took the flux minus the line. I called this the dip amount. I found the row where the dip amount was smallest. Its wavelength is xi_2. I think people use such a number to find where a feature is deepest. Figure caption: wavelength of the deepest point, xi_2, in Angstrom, 7953.97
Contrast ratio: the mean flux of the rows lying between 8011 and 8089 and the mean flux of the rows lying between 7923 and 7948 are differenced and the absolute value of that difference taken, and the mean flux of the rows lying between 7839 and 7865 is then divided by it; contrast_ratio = 11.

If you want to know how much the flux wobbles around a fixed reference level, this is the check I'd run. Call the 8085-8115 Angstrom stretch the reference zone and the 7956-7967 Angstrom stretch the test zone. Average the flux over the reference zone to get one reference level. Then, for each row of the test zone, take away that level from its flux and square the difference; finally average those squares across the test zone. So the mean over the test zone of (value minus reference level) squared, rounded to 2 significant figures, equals 11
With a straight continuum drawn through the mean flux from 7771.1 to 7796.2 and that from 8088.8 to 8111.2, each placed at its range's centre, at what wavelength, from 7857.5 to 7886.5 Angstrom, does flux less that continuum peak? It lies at 7859.30 Angstrom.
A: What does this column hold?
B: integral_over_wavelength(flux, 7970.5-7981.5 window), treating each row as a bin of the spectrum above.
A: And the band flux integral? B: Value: 342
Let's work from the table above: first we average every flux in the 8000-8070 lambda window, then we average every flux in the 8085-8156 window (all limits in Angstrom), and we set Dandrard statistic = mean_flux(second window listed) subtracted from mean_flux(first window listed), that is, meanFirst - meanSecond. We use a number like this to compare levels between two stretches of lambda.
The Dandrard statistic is 0.3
